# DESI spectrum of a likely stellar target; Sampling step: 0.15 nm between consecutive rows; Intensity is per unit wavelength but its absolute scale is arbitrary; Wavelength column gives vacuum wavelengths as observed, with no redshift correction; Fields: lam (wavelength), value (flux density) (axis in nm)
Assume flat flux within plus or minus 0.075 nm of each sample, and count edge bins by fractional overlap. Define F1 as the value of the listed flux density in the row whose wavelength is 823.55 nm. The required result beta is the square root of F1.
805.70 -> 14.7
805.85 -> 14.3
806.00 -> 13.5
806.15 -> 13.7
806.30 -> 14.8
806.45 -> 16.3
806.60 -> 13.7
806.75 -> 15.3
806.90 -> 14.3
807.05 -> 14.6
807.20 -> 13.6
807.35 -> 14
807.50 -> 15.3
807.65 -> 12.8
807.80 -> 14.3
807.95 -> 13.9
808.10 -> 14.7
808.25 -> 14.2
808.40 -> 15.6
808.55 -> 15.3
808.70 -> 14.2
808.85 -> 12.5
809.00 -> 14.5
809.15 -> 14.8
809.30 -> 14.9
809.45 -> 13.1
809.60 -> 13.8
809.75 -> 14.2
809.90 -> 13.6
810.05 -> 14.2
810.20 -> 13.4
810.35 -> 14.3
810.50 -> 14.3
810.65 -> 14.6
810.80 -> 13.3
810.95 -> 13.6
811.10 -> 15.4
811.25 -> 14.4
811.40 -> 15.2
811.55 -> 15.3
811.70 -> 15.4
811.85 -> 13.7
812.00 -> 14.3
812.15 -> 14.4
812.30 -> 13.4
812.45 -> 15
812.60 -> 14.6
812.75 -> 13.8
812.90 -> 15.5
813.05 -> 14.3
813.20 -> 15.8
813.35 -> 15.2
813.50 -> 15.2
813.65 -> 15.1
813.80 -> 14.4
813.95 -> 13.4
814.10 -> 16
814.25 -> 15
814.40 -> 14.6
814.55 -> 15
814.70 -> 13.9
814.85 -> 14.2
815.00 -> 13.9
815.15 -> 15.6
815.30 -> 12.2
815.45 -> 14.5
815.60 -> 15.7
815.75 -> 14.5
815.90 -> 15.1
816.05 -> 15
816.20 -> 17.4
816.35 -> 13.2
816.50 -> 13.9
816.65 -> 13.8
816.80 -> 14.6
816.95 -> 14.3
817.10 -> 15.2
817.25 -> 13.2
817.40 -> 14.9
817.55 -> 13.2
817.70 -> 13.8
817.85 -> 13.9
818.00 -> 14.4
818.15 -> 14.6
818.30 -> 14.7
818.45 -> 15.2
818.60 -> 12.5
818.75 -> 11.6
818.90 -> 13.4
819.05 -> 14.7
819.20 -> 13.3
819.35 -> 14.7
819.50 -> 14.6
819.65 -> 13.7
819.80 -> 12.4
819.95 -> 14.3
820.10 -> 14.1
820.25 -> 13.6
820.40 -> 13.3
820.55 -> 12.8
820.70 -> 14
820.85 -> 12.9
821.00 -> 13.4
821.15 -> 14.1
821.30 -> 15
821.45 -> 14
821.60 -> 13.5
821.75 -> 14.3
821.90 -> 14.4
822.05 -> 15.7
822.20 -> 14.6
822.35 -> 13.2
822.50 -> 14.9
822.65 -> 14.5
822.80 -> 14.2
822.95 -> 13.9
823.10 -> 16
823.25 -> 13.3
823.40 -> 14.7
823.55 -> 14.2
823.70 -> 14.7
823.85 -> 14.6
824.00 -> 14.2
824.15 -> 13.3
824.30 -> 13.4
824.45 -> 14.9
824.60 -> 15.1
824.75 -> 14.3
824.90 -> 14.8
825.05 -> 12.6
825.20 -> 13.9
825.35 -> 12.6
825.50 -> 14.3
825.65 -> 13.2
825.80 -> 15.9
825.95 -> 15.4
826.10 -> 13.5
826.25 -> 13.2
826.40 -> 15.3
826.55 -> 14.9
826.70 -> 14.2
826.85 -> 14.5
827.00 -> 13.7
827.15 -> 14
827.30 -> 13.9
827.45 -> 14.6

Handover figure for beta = 3.77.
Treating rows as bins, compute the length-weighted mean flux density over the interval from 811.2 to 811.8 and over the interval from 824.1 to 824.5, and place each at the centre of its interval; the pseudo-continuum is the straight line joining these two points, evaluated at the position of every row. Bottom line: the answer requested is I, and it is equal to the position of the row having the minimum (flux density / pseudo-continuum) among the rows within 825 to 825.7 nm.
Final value 825.05 nm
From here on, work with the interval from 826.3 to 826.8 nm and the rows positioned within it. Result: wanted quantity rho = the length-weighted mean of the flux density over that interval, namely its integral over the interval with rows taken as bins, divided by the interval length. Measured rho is 14.7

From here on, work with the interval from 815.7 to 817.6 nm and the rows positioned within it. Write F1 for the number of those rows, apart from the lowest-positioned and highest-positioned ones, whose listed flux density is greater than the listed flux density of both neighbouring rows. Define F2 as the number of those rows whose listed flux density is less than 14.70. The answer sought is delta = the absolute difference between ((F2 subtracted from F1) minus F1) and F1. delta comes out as 14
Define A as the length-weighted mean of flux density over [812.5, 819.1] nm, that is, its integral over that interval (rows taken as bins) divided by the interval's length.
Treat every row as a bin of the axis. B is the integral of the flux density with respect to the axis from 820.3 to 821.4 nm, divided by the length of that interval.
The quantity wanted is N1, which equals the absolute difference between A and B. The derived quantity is 0.8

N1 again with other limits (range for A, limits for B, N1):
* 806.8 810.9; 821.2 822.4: 0.2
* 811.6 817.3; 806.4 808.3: 0.2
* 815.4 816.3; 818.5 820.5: 1.8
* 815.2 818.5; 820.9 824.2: 0.1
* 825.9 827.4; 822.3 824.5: 0.0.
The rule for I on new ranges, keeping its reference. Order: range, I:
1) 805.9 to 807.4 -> 806.00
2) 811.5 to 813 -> 812.30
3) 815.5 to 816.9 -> 816.35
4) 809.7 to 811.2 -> 810.80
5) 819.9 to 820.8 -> 820.55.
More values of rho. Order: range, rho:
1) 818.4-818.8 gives 13.1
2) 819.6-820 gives 13.4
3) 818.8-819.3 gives 13.7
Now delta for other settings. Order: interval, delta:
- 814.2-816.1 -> 12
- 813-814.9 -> 9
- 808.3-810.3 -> 12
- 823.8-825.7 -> 14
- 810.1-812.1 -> 12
